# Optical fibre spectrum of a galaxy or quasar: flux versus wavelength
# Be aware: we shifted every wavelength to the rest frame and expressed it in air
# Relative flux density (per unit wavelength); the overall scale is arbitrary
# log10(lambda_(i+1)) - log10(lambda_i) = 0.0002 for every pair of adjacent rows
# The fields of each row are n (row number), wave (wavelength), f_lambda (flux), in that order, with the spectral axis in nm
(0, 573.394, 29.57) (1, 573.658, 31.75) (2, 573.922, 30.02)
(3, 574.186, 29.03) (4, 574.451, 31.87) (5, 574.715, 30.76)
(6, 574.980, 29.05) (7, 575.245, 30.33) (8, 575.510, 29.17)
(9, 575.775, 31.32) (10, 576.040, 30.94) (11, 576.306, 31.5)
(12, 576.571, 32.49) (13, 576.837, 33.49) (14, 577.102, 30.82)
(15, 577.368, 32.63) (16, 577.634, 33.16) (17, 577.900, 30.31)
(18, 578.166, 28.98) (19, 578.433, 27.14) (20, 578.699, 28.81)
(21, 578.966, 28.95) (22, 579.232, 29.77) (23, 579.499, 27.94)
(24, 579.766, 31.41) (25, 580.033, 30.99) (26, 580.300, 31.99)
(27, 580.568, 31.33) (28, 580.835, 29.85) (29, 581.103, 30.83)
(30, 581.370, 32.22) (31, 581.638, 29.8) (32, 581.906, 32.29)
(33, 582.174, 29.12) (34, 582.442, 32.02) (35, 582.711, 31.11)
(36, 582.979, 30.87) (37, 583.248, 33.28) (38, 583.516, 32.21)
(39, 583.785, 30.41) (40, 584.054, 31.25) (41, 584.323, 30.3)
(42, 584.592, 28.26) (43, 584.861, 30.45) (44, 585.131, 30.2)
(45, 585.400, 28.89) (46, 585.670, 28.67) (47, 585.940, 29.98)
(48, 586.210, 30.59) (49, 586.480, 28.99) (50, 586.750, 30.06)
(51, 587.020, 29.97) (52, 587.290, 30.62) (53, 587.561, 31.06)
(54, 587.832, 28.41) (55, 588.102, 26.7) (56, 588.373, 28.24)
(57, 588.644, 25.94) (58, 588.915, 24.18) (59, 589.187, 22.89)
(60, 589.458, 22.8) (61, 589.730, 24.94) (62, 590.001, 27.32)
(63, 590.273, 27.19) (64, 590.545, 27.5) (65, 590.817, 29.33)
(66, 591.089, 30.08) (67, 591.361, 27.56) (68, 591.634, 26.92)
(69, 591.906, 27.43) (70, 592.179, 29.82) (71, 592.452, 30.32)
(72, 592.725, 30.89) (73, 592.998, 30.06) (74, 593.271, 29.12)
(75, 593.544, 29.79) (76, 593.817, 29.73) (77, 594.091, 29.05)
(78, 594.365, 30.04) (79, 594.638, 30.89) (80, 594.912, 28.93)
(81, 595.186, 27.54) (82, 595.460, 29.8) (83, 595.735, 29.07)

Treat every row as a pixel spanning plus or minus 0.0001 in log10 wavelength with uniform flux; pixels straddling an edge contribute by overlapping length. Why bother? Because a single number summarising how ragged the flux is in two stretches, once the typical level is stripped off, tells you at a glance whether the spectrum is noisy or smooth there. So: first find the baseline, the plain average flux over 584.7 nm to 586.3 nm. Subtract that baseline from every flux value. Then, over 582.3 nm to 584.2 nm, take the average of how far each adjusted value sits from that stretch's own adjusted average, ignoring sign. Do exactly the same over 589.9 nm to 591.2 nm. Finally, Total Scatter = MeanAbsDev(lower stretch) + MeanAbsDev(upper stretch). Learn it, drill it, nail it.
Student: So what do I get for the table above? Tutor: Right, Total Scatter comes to 1.92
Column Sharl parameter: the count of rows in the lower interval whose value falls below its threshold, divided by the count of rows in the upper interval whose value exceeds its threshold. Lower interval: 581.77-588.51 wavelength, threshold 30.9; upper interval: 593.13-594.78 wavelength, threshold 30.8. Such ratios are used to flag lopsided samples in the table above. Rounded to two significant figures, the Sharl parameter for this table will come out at 18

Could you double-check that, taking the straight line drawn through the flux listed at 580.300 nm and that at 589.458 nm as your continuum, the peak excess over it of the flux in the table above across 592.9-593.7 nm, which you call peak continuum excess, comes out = 11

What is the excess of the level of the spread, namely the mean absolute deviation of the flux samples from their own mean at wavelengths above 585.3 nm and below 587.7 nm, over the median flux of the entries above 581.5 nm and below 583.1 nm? -30.3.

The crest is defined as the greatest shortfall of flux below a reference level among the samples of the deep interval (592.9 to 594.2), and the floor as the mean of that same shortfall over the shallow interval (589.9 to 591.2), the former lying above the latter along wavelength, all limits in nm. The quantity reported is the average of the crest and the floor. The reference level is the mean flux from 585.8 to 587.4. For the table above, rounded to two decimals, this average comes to 1.37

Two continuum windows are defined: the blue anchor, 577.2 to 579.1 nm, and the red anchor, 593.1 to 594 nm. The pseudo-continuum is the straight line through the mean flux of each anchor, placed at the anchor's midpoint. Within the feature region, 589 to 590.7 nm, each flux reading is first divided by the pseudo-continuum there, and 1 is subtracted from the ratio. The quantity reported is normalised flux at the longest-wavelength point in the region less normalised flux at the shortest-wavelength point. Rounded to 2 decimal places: 0.16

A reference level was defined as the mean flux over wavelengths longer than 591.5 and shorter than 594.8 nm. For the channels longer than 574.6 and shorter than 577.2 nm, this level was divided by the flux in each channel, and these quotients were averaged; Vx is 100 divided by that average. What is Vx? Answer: 105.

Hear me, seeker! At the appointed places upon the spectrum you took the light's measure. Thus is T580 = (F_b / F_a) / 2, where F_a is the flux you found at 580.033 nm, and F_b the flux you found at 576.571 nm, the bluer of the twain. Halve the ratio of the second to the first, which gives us 0.52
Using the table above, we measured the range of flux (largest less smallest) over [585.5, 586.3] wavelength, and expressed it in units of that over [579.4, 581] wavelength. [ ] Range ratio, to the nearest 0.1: 0.5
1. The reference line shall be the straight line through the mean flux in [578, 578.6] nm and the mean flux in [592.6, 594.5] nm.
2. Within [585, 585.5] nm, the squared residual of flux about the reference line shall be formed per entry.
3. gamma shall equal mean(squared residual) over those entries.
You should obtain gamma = 0.9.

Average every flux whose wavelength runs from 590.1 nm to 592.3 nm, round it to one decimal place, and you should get 28.2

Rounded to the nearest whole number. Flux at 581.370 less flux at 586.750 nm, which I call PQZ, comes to 2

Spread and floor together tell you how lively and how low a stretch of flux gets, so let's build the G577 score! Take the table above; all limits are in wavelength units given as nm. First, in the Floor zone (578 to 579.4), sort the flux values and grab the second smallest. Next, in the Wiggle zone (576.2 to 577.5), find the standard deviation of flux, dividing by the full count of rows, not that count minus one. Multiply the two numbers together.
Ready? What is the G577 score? 27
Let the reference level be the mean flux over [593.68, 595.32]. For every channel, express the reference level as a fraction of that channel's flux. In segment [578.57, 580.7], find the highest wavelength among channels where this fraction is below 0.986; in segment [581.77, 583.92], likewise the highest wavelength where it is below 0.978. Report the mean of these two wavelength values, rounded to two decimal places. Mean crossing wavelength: 582.18 nm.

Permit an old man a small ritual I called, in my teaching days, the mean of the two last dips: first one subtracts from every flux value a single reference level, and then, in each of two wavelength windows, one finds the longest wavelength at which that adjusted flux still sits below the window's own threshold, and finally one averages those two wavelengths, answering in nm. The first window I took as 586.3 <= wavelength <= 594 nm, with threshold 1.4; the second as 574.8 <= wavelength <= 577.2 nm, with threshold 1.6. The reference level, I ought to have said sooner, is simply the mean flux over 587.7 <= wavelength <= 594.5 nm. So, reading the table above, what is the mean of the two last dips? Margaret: 584.39 nm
